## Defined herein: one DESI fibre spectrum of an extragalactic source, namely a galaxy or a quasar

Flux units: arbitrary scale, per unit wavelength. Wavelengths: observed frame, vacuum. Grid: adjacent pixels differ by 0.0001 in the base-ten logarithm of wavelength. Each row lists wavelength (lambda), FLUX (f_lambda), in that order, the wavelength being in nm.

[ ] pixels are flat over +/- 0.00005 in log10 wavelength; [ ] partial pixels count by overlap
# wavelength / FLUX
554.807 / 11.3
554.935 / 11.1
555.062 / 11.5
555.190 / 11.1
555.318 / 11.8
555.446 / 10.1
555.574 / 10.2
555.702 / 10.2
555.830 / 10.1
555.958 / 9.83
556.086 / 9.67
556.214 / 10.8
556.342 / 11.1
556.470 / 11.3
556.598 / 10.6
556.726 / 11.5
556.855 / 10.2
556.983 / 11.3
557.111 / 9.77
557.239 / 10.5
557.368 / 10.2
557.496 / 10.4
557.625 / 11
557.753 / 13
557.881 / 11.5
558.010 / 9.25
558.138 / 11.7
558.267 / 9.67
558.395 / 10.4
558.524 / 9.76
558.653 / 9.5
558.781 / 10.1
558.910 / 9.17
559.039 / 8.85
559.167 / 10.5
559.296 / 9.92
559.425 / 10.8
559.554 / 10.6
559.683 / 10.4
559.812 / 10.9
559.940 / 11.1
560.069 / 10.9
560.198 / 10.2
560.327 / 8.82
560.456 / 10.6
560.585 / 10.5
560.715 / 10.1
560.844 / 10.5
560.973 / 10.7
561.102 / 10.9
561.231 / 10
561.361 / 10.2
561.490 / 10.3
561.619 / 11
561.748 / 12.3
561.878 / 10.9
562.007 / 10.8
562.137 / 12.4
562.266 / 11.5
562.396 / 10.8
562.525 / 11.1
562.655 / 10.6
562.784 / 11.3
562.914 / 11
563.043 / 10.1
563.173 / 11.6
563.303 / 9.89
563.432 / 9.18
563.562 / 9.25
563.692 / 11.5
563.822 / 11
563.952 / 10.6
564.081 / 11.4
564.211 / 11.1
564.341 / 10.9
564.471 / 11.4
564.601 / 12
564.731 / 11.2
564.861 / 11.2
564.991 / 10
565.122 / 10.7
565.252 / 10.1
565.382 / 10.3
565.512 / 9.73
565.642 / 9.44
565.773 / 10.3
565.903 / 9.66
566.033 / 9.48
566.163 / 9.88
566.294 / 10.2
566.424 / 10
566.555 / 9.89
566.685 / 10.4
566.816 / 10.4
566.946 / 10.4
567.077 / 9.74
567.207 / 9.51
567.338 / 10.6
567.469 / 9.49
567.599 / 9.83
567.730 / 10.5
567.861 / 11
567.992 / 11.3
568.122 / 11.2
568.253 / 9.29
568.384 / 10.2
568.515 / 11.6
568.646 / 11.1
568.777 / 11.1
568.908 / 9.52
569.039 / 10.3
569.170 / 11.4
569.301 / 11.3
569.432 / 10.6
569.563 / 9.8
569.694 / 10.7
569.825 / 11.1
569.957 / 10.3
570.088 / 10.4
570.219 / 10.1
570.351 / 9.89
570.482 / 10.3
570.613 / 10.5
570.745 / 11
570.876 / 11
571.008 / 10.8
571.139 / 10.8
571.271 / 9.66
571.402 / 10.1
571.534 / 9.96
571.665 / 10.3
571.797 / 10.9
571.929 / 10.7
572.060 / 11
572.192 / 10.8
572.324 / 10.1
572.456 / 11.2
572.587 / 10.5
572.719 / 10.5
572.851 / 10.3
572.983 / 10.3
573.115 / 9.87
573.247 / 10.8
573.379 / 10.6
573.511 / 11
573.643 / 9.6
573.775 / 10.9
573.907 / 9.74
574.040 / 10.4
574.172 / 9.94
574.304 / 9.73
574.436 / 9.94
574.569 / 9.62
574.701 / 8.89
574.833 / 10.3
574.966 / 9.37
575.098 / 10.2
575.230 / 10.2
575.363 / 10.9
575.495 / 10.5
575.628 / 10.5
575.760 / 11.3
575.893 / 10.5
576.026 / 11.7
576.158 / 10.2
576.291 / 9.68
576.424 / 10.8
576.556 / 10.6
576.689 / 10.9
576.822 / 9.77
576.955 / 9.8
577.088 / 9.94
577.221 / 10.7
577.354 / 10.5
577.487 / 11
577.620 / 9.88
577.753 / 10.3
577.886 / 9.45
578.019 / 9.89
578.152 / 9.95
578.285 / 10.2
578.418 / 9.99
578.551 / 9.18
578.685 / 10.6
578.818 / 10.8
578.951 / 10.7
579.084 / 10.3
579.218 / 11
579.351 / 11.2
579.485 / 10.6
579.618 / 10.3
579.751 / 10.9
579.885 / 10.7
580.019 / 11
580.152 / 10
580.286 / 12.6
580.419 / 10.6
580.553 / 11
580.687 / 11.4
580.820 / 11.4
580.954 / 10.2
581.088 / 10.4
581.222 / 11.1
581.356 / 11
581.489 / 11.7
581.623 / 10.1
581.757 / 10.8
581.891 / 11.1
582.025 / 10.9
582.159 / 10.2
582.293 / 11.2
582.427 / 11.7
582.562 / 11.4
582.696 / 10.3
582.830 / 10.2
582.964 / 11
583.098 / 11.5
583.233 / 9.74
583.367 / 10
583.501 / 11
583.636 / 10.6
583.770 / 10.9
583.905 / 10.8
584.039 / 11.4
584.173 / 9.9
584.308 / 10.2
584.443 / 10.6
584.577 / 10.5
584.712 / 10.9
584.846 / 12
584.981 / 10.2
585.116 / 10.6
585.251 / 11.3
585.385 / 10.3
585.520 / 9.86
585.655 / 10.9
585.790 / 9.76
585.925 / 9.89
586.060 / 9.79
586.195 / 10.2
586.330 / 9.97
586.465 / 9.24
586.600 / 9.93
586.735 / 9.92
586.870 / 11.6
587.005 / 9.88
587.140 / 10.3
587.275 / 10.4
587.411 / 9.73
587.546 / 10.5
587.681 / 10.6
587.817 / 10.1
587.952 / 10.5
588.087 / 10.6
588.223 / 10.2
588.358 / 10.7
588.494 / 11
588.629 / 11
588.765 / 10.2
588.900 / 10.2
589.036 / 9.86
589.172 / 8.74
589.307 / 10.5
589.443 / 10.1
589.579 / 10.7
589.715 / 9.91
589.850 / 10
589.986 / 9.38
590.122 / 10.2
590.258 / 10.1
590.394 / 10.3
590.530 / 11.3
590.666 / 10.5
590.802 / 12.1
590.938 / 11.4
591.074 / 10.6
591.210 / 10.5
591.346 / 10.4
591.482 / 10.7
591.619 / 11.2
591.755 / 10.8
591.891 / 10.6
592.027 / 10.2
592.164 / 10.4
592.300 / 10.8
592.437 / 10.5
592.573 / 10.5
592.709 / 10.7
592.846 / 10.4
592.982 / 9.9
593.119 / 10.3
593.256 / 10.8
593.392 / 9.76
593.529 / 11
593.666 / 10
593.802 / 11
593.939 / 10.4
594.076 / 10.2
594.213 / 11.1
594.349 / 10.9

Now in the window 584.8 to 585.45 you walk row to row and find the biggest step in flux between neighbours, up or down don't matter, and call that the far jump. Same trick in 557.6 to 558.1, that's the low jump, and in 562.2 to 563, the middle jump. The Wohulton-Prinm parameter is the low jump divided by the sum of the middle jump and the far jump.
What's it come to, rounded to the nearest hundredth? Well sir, 0.90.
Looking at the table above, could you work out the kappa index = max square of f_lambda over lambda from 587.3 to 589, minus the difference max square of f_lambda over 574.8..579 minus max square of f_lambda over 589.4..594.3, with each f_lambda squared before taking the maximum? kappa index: 131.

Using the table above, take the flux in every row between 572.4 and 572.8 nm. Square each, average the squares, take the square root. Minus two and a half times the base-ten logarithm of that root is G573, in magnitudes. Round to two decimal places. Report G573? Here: -2.58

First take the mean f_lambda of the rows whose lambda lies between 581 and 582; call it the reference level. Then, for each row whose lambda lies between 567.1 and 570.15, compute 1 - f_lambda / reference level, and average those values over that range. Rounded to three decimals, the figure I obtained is 0.033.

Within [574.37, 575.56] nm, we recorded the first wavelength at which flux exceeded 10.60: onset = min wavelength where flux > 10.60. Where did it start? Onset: 575.363 nm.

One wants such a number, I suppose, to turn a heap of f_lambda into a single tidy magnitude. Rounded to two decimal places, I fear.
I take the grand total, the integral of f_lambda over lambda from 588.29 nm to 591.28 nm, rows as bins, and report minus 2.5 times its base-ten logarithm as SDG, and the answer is -3.73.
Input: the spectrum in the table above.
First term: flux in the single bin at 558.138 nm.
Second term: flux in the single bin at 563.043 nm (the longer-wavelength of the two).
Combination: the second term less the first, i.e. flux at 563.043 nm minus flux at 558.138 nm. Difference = -1.6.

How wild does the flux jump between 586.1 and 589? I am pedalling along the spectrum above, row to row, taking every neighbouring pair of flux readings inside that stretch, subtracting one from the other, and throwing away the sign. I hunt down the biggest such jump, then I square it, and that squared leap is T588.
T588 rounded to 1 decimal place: 3.0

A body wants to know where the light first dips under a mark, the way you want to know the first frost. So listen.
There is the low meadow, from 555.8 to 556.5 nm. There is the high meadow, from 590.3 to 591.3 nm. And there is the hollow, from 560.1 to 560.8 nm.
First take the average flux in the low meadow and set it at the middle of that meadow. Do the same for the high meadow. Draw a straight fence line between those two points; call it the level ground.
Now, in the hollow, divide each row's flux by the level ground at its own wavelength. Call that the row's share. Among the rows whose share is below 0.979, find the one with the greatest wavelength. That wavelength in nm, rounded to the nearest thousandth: 560.715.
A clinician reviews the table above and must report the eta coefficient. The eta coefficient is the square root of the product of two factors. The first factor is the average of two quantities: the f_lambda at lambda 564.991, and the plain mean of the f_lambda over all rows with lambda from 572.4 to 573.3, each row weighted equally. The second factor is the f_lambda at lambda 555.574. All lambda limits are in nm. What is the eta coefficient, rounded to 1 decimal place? 10.2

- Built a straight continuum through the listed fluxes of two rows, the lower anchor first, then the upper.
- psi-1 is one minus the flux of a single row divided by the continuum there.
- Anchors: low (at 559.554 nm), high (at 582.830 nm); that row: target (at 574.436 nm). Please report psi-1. 0.04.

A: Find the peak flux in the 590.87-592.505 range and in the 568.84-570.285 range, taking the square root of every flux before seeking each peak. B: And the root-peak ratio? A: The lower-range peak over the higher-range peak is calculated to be 1.00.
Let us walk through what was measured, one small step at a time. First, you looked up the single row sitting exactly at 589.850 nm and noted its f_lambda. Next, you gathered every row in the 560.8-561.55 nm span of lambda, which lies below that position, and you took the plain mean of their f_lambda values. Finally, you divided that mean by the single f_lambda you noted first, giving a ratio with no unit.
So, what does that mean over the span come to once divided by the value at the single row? 1.04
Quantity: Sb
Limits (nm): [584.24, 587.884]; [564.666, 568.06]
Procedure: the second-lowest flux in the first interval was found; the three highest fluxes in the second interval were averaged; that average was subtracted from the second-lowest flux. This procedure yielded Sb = -1.50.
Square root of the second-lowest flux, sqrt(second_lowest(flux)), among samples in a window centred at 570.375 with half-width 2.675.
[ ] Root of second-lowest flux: 3.09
